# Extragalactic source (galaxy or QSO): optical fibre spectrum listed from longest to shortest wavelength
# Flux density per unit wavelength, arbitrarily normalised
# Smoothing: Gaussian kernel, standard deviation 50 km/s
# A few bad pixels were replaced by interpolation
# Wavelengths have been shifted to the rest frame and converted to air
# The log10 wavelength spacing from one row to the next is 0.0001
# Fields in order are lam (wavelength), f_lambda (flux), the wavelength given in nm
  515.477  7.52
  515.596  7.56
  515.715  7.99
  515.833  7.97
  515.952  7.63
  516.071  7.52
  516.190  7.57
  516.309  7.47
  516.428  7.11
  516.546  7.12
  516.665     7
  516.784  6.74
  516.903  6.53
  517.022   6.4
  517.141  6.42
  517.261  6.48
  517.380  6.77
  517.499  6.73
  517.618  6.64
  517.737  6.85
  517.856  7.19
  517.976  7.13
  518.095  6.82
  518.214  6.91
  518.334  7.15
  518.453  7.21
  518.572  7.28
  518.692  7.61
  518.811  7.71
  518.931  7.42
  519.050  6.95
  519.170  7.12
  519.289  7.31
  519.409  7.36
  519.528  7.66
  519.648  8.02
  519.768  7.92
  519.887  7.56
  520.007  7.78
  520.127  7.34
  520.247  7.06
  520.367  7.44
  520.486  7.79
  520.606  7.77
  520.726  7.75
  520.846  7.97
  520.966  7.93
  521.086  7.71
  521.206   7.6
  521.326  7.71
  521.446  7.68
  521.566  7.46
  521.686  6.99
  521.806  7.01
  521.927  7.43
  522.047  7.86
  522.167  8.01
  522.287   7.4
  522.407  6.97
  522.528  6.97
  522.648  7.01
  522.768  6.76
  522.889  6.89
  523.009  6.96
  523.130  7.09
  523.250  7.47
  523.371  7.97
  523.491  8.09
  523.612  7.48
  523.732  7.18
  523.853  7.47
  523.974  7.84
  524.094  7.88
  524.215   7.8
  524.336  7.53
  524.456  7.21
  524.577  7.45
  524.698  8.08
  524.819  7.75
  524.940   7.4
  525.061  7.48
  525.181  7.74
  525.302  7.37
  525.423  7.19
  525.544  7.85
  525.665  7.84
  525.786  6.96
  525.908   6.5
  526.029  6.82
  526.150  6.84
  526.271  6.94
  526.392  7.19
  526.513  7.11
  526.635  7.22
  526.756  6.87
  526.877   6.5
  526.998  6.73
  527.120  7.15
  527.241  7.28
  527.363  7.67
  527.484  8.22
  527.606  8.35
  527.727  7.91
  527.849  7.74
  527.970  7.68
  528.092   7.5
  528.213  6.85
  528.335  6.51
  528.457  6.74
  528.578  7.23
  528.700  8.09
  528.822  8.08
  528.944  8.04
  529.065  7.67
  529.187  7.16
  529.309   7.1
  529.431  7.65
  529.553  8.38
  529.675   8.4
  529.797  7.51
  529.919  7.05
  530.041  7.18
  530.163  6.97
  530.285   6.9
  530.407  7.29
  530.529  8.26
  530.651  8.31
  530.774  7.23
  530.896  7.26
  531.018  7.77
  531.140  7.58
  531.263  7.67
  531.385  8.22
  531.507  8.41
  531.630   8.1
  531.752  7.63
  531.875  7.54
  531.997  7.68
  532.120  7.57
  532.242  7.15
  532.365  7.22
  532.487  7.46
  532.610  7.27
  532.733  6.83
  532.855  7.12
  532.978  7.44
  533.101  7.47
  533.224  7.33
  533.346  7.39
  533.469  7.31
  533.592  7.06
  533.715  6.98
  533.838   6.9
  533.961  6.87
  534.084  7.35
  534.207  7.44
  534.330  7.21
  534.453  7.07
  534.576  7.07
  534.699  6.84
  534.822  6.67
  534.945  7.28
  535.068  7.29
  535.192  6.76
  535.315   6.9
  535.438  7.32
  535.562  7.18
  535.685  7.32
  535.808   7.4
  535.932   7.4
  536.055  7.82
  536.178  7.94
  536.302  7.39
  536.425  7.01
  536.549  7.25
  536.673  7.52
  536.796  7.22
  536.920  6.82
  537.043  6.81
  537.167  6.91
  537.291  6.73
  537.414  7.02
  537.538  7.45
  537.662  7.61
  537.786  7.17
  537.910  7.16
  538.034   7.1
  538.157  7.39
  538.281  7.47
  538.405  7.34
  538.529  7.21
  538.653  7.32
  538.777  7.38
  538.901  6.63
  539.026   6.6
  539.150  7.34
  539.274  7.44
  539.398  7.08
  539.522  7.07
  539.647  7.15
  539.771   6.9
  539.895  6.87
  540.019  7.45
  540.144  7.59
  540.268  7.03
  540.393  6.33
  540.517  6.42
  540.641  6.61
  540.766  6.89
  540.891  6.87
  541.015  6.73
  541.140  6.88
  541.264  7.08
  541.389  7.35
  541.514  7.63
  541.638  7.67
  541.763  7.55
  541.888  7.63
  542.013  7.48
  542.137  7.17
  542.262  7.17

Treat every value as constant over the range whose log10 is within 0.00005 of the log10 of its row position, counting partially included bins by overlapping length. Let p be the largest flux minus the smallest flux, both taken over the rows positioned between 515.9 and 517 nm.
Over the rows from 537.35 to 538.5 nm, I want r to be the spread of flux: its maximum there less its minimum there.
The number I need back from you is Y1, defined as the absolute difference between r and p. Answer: 0.5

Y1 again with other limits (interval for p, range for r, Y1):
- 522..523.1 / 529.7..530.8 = 0.2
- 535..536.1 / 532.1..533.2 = 0.3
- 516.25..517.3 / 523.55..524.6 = 0.4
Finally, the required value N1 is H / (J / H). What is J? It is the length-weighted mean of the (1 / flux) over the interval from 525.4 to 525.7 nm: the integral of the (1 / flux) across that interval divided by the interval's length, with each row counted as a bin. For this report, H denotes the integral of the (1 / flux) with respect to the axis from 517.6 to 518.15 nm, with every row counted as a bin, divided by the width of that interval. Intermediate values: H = 0.144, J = 0.131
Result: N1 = 0.159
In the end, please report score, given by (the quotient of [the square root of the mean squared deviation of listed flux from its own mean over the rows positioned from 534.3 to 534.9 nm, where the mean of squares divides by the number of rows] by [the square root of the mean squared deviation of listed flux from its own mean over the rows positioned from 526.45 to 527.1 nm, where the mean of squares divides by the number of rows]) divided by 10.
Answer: 0.07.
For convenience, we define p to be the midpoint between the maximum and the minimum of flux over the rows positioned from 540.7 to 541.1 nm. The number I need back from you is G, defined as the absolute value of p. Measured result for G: 6.8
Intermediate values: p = 6.8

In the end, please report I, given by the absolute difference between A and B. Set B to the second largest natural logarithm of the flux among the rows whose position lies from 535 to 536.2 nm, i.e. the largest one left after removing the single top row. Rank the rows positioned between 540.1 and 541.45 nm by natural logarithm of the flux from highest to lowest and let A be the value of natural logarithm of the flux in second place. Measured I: 0.062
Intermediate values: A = 1.99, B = 2.06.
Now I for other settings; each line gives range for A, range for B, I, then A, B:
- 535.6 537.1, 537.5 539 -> 0.046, 2.06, 2.01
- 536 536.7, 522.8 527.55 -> 0.034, 2.06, 2.09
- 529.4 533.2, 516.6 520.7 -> 0.059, 2.13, 2.07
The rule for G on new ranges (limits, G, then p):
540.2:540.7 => 6.7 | 6.7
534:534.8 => 7.1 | 7.1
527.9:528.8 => 7.3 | 7.3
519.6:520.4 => 7.5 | 7.5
